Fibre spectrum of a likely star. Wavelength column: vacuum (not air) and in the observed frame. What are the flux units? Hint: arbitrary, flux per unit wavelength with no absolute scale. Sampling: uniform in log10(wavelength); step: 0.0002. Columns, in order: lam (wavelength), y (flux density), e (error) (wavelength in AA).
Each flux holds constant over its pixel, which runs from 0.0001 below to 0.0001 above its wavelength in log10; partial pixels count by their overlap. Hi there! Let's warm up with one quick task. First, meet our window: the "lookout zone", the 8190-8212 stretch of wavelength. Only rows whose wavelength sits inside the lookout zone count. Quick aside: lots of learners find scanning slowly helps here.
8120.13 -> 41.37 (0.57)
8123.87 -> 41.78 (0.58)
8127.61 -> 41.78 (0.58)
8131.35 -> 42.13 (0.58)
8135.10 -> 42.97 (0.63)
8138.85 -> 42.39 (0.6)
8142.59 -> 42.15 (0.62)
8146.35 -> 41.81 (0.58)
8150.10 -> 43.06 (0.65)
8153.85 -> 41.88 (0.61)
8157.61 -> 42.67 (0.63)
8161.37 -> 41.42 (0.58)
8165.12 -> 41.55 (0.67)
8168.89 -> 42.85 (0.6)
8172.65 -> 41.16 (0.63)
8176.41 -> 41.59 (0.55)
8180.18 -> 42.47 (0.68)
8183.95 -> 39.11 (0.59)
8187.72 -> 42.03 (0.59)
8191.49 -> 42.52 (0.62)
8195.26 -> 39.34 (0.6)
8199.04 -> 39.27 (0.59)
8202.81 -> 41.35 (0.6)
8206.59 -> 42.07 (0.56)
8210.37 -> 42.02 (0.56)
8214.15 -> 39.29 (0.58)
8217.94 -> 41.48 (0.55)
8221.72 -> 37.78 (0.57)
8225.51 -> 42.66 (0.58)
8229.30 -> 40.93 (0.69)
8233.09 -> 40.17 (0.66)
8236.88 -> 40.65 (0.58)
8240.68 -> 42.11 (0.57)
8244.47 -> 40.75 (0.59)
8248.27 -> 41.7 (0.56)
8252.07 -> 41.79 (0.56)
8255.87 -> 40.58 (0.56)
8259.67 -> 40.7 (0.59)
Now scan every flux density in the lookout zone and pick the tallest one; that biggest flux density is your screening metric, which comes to 42.52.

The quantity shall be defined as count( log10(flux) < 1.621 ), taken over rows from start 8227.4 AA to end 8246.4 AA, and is 4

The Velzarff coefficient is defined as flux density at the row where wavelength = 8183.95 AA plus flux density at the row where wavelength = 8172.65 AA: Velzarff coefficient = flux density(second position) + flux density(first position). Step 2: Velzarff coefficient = 80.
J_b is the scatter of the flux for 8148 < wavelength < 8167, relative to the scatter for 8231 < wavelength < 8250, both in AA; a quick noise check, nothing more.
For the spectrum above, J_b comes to 0.90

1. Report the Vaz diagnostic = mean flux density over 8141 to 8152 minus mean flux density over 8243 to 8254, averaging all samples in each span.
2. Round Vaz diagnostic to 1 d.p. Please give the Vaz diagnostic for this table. 0.9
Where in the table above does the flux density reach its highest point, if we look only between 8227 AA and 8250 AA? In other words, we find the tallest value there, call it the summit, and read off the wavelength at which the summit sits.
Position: 8240.68 AA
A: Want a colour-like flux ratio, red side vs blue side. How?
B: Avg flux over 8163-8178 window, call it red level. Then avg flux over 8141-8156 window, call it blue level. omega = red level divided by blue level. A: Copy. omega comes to 0.99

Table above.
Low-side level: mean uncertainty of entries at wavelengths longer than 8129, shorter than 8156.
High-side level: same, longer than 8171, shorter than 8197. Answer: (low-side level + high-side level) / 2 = 0.609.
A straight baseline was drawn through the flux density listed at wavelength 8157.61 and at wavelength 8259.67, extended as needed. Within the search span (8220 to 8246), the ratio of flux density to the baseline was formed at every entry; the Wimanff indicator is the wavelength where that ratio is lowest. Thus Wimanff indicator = 8221.72 AA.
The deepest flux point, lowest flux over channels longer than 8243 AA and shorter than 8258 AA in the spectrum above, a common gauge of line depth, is 40.58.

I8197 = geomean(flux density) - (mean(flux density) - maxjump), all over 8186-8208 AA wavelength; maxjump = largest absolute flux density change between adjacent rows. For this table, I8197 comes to 3.2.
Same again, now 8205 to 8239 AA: 4.9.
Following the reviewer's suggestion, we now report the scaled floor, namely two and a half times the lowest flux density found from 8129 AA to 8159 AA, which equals 105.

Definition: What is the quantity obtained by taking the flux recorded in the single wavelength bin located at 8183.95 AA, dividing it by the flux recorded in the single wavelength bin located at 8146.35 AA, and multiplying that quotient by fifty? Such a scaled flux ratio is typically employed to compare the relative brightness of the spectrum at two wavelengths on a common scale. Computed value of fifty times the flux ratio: 46.8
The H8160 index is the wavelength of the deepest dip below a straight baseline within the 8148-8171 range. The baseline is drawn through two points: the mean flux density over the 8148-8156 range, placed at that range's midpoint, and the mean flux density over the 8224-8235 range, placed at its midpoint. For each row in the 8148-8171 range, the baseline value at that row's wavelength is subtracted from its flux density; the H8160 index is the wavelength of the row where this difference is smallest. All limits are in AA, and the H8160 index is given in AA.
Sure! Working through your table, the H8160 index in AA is 8161.37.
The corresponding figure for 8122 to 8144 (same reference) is 8123.87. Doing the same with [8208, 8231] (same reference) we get 8221.72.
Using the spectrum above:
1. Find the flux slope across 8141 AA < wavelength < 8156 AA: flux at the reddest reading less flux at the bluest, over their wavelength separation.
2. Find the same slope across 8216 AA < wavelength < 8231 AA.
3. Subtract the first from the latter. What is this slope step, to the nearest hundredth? -0.02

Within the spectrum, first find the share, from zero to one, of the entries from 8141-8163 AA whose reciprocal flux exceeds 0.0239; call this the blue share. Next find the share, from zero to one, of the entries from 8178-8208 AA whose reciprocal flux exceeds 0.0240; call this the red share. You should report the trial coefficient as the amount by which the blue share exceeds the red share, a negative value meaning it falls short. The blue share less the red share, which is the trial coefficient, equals -0.17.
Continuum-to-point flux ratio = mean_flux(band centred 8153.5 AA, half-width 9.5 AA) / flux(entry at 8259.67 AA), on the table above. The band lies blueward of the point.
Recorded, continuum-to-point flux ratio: 1.04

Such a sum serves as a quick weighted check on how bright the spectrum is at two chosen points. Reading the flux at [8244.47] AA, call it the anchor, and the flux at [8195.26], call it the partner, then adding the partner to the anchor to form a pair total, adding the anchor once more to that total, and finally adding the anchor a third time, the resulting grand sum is 162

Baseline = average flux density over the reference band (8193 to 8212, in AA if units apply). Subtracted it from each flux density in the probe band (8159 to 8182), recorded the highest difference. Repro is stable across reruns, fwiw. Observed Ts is 2.0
